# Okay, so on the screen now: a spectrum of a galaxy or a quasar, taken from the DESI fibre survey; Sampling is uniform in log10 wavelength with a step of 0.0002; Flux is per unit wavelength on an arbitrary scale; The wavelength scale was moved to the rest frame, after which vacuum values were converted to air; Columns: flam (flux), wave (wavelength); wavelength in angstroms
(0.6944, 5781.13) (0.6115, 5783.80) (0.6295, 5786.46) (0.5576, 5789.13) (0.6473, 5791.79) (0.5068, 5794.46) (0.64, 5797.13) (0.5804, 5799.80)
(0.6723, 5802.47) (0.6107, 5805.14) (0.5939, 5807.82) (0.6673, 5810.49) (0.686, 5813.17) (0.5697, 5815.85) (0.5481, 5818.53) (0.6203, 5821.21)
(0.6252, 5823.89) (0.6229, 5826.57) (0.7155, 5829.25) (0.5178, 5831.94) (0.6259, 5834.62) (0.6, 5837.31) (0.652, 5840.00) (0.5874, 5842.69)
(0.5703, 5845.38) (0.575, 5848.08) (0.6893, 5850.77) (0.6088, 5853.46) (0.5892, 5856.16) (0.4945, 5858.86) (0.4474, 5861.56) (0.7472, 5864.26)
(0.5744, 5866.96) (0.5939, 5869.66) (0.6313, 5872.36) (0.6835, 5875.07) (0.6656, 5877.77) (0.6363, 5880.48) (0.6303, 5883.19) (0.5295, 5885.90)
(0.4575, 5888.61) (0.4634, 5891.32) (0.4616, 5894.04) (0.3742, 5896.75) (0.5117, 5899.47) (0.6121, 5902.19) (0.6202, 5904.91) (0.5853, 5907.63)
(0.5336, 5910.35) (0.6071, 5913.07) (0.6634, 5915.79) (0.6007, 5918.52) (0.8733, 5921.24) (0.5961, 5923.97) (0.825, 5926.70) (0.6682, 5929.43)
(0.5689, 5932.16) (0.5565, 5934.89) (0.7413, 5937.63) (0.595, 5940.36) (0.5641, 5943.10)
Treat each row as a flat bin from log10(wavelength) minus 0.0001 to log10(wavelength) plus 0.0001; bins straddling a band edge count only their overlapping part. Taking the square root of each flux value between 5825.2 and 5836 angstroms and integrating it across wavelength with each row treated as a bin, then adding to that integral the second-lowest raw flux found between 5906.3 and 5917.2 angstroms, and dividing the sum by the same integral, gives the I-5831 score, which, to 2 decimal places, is 1.07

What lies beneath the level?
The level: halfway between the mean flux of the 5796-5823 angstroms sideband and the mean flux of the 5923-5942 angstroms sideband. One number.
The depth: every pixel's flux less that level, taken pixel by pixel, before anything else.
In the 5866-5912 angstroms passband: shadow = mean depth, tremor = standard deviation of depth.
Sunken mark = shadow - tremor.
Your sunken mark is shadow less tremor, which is -0.16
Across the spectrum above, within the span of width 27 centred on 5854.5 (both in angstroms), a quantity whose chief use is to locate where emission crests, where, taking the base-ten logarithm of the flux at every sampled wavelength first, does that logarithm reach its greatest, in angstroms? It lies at 5864.26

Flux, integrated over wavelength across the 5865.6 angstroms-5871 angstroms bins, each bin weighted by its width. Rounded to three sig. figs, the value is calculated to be 3.16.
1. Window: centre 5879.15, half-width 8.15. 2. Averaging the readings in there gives 0.63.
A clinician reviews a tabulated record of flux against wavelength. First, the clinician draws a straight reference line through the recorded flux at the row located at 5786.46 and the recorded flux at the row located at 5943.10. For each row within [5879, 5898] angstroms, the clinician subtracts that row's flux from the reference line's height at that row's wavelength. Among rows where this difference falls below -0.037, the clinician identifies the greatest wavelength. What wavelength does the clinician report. 5883.19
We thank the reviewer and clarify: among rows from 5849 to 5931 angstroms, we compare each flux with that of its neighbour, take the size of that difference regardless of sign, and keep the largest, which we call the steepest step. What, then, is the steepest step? 0.300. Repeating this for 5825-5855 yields 0.198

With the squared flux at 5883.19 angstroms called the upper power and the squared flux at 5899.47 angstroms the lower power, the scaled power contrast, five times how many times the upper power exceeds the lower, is 7.6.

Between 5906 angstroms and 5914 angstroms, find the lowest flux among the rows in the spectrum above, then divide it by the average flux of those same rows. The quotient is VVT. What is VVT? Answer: 0.93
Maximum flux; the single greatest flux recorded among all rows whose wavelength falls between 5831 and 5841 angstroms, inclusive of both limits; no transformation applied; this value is 0.652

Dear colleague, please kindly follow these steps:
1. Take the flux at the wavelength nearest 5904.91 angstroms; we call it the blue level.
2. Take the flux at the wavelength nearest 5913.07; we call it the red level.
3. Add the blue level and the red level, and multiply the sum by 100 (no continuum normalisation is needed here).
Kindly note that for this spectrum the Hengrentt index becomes 123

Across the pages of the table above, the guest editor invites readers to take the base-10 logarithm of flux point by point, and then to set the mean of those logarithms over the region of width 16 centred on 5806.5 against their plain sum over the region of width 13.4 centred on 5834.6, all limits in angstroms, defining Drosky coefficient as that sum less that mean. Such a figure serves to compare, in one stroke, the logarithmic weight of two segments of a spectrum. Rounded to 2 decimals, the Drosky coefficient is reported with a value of -0.84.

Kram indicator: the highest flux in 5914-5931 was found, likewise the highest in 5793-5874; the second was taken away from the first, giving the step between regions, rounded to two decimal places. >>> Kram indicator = 0.13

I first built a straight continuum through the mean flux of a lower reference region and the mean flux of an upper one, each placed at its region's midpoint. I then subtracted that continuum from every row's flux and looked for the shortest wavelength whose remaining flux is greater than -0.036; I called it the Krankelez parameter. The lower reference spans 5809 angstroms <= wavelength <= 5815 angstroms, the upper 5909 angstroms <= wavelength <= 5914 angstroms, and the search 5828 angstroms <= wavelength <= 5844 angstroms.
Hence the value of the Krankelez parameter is 5829.25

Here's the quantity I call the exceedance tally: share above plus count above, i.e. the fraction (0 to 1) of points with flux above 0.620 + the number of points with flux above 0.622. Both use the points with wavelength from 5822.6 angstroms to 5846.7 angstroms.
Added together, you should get 5.6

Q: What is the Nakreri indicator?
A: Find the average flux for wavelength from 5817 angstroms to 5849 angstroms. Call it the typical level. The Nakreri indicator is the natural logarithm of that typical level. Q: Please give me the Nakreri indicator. -0.50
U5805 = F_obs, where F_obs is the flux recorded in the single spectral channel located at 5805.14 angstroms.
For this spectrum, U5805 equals 0.6107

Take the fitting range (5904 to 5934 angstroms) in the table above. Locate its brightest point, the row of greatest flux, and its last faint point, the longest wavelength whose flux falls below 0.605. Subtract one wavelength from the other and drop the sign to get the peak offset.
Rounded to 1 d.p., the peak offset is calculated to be 10.9 angstroms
